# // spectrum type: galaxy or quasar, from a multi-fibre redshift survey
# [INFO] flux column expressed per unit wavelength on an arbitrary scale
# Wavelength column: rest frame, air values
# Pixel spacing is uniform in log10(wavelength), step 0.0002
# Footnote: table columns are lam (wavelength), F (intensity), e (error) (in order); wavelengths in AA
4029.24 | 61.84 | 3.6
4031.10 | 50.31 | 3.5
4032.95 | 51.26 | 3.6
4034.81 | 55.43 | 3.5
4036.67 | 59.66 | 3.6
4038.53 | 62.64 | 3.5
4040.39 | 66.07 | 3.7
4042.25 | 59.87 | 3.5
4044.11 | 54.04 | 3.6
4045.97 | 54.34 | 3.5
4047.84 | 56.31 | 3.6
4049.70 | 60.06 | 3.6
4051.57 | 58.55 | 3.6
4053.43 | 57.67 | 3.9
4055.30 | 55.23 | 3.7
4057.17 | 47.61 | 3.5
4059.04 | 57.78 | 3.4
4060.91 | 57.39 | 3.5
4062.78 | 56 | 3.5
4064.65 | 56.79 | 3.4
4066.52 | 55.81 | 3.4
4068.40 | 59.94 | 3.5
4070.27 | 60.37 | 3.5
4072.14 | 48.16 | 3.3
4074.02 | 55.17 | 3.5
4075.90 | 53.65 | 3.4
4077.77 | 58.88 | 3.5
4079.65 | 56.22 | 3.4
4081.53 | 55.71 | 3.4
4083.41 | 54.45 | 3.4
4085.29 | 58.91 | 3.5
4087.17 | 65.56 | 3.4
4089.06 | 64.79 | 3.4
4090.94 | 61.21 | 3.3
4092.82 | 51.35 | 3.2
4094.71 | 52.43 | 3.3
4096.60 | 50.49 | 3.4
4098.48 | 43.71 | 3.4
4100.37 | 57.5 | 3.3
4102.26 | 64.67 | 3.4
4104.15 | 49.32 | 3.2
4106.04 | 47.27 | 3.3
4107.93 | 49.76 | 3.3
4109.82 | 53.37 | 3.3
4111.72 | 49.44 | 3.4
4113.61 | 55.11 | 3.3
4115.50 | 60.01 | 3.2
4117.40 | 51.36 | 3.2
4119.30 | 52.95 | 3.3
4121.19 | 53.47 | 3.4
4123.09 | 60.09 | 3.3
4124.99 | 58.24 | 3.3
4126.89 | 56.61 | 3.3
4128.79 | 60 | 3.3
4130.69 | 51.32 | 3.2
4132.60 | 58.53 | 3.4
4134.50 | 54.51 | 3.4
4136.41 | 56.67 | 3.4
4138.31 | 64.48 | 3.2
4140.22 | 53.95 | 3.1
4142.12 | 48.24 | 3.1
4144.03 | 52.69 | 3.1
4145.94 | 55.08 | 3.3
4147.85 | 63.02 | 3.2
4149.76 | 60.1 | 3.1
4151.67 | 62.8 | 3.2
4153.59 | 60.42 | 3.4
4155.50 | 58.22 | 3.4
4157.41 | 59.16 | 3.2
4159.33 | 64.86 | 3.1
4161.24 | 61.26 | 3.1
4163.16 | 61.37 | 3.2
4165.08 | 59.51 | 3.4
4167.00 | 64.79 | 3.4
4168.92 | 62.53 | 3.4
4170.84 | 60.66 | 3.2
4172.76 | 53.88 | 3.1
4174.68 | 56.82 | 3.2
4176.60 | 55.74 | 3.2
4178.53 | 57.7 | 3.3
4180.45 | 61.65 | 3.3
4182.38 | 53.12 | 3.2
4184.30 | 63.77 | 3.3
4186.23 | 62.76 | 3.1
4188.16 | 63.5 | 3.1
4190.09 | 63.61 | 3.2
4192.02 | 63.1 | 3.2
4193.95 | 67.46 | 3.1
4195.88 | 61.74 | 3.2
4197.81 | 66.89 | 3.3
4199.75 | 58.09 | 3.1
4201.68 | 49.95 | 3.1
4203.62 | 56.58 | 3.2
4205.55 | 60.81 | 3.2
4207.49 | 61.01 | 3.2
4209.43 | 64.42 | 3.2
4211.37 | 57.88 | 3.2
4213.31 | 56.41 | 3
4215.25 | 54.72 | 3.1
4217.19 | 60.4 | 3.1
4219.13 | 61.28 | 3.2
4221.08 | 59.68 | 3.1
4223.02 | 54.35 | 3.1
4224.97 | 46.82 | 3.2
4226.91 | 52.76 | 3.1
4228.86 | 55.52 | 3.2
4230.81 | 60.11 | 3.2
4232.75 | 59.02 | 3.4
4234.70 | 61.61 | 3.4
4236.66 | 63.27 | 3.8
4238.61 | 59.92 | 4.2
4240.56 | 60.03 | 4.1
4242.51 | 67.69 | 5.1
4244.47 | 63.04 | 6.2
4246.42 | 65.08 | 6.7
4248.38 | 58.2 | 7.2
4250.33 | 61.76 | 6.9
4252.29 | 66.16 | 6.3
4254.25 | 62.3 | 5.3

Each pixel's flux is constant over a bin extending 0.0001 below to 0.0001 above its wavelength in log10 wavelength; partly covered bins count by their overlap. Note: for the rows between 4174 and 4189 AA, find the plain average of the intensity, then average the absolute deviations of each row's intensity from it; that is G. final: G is 3.5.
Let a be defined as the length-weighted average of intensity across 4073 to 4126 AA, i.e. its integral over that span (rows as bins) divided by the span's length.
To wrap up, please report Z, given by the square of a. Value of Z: 3043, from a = 55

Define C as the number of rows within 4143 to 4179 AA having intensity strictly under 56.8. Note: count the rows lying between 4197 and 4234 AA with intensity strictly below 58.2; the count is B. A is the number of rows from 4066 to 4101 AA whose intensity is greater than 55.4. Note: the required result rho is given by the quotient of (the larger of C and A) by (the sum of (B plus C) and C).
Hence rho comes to 0.61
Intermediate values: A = 11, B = 10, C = 4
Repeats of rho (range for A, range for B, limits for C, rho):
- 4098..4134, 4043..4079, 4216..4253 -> 0.36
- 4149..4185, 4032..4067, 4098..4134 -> 0.46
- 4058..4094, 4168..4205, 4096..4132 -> 0.41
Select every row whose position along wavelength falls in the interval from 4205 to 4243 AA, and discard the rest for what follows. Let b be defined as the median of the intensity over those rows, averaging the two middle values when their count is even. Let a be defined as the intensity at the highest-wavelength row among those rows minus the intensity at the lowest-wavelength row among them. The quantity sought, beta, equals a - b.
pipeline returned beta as -53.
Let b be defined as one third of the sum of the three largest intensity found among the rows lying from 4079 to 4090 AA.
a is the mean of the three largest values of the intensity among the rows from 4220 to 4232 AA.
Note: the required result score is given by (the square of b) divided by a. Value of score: 68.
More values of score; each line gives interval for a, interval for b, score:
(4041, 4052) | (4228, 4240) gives 64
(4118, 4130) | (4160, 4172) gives 67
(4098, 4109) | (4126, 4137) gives 60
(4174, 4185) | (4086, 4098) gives 67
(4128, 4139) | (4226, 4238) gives 62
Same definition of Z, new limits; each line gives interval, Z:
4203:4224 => 3469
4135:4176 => 3481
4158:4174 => 3718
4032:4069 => 3259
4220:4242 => 3340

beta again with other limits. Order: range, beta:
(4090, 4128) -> -58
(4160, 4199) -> -56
